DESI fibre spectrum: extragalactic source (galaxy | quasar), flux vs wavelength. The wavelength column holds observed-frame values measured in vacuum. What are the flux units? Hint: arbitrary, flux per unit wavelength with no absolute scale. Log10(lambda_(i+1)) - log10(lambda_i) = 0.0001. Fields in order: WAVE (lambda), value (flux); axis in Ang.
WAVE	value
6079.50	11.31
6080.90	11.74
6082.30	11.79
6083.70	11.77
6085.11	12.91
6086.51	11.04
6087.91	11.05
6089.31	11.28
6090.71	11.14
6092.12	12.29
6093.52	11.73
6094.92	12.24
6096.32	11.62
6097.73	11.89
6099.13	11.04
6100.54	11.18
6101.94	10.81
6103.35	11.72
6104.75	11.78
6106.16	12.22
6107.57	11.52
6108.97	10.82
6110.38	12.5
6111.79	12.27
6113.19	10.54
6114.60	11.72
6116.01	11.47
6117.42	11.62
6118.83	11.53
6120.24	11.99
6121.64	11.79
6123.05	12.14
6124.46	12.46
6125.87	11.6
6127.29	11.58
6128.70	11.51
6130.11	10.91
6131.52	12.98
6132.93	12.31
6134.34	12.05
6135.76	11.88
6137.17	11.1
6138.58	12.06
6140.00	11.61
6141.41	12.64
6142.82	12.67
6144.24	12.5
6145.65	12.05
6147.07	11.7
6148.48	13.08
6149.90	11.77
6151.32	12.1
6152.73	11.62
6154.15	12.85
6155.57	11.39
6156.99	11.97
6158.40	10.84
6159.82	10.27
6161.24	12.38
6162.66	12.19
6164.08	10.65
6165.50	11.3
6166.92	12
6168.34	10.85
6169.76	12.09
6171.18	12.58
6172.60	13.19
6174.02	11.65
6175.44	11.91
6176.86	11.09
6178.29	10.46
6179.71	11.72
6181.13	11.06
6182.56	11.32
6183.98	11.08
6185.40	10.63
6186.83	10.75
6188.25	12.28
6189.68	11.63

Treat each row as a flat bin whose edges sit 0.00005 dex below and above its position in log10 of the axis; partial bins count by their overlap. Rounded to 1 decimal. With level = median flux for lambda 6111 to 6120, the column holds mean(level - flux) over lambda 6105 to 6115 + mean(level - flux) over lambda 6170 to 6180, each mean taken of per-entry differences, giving -0.3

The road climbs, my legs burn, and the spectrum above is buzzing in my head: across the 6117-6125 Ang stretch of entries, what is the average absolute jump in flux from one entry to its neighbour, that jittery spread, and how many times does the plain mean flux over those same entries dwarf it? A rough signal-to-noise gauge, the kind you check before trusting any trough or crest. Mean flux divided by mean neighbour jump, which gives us 42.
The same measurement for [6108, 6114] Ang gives 10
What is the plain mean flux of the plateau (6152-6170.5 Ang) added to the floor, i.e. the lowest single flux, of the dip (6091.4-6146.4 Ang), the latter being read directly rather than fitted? 22.1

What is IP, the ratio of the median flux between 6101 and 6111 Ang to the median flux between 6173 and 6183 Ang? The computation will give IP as 1.035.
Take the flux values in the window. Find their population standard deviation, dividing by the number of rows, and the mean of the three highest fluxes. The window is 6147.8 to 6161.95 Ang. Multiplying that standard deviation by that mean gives 10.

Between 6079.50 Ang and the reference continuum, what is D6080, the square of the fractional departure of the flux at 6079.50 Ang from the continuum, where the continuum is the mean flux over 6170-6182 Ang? 0.0012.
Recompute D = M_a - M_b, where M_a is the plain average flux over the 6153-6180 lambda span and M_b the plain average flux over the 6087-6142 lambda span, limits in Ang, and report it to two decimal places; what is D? -0.06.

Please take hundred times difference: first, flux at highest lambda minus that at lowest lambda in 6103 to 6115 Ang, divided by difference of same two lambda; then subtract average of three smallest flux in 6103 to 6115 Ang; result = -1096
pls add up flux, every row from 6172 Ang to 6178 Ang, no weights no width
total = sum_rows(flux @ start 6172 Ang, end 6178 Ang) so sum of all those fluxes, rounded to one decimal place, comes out 47.8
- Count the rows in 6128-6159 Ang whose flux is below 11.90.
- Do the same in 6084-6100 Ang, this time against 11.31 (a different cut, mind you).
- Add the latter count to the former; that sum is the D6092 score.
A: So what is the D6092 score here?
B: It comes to 15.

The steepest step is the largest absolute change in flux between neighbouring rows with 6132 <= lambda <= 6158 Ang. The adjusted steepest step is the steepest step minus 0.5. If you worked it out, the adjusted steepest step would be 1.0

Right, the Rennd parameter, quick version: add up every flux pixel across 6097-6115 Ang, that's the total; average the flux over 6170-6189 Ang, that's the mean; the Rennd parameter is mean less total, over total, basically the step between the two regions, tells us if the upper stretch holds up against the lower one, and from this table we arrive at -0.923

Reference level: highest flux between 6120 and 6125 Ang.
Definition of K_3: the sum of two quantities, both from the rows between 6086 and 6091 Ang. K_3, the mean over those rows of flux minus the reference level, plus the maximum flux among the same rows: 9.9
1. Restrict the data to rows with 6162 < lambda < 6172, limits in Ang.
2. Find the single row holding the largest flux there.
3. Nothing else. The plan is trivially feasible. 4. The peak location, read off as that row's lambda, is 6171.18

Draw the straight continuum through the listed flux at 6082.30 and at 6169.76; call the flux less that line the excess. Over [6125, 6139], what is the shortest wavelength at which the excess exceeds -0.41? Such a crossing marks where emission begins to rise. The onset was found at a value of 6125.87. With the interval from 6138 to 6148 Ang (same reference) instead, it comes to 6138.58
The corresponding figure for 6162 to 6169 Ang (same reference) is 6162.66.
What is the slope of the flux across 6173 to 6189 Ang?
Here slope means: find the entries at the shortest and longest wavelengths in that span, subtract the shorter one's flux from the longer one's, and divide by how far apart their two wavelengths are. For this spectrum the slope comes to 0.044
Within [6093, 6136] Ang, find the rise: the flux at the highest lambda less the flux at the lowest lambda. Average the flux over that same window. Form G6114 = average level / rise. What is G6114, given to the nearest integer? 78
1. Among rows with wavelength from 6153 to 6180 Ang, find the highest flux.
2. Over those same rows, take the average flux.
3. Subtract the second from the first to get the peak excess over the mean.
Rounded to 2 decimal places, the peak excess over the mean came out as 1.54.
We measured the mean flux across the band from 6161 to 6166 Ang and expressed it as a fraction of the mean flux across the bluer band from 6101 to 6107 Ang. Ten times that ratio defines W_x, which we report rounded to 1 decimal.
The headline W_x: 10.0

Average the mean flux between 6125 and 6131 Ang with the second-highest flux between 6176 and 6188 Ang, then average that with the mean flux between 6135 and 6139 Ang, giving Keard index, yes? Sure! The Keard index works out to 11.52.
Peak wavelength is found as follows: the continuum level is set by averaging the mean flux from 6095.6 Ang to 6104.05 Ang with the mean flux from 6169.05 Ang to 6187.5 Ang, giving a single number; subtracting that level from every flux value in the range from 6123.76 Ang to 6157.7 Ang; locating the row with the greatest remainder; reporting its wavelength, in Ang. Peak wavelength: 6148.48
